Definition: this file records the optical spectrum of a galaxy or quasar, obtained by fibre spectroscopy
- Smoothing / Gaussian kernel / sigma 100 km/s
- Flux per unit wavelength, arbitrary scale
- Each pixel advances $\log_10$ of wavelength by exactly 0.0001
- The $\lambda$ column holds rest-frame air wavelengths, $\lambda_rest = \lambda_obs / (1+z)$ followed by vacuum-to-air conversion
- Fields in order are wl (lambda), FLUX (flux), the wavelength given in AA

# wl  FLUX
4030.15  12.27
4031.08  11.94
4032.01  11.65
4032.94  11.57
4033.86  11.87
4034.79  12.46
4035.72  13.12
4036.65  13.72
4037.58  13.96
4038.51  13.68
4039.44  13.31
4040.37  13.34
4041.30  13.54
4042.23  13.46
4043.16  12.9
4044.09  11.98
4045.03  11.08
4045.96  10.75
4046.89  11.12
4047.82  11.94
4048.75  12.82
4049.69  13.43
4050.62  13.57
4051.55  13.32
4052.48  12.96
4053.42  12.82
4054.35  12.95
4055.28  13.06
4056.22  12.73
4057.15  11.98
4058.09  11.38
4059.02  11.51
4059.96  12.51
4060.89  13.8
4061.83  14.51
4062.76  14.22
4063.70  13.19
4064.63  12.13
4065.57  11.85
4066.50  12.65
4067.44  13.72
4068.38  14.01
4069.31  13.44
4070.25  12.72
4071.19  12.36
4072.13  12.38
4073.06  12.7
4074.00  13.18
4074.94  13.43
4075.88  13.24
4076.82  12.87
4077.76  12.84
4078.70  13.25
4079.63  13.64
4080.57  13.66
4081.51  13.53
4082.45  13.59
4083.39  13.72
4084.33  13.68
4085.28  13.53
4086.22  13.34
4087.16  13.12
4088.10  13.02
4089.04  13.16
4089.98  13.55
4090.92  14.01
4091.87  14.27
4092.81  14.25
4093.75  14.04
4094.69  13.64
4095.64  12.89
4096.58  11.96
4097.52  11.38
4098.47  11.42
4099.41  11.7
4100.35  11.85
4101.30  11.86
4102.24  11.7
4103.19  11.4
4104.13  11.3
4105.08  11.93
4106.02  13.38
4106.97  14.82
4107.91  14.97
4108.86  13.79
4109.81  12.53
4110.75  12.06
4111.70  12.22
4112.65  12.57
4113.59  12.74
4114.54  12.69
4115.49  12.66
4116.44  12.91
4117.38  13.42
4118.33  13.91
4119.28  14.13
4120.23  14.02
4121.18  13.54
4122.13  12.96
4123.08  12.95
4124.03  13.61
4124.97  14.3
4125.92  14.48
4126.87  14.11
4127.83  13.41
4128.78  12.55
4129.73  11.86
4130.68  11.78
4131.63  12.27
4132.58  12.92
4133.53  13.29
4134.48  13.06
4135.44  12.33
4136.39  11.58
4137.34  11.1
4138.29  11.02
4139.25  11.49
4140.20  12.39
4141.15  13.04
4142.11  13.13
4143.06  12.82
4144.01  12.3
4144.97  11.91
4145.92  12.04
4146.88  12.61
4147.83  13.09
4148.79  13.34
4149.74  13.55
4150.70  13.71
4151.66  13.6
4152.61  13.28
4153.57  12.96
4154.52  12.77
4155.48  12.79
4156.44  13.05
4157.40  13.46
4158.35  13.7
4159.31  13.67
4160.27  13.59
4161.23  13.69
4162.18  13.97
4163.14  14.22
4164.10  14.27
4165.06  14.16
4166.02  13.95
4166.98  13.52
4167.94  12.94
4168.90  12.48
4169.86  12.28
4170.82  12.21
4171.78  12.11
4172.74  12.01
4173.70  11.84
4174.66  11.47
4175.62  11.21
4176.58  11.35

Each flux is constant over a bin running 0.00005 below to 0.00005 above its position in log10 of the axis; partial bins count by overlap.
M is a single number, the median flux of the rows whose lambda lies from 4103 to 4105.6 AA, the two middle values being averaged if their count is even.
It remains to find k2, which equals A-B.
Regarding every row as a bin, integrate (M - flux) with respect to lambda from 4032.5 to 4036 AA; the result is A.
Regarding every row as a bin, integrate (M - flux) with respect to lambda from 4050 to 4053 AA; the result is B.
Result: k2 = 3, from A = -3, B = -6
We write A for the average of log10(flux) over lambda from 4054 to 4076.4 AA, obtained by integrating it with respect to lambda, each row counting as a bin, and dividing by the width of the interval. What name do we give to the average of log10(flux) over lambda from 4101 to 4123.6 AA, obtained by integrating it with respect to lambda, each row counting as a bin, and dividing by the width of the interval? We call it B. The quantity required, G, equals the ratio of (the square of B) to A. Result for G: 1.11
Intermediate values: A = 1.11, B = 1.11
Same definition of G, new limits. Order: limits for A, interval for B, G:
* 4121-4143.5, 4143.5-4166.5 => 1.14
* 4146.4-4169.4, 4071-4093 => 1.12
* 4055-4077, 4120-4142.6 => 1.10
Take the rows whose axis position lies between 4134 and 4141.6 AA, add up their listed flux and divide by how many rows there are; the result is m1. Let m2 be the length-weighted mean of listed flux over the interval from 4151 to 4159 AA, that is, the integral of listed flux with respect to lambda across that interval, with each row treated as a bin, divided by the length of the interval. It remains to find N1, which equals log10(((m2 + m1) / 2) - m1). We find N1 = -0.2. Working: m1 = 12.0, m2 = 13.2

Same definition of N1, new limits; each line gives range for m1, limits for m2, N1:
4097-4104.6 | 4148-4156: -0.1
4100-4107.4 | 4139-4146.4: -1.1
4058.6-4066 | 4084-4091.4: -0.7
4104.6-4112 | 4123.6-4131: -1.4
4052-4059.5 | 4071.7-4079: -0.6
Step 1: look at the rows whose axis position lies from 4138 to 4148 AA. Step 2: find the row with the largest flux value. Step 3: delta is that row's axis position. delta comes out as 4142.11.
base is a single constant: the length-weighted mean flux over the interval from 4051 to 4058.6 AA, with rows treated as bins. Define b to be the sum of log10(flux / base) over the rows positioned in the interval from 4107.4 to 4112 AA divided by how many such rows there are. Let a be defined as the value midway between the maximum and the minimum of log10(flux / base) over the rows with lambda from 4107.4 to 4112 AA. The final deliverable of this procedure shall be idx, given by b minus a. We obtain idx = -0.0121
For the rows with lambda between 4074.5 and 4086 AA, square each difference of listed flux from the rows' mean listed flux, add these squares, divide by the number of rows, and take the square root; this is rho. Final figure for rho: 0.29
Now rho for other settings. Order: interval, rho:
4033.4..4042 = 0.63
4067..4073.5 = 0.62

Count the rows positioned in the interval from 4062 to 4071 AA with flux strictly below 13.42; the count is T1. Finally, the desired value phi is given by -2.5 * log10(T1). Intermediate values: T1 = 5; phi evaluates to -1.75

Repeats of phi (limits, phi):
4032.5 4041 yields -1.95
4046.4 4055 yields -2.11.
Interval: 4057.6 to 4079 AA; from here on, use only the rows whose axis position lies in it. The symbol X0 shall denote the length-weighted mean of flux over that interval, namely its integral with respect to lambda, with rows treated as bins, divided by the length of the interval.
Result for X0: 12.9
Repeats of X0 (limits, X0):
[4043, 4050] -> 11.9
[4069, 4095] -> 13.4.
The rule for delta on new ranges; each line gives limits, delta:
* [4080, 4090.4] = 4083.39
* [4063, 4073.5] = 4068.38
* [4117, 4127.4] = 4125.92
